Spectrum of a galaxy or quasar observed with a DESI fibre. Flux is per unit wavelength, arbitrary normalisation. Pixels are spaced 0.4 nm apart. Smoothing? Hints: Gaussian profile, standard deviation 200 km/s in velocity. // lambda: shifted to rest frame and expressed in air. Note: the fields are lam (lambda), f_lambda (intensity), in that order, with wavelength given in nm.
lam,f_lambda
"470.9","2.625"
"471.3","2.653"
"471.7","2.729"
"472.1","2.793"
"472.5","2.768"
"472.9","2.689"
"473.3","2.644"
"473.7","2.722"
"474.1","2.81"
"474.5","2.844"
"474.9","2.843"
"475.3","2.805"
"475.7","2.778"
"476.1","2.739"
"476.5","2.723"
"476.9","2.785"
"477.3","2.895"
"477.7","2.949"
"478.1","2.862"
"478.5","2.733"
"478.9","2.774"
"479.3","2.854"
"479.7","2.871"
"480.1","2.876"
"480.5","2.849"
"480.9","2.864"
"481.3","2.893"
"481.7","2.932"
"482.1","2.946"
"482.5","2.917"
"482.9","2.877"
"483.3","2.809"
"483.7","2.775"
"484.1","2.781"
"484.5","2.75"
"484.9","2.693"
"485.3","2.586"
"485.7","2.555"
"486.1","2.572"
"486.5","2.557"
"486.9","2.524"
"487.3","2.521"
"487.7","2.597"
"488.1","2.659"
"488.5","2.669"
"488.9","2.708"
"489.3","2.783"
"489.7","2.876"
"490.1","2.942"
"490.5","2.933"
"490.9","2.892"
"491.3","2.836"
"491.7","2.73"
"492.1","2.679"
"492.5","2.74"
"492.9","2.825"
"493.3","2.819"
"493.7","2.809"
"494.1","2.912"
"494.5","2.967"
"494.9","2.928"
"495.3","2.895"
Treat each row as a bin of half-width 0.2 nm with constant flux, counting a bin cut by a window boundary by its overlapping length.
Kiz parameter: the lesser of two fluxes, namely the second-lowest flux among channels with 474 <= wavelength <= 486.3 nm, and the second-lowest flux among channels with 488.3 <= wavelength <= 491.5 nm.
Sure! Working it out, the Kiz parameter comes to 2.57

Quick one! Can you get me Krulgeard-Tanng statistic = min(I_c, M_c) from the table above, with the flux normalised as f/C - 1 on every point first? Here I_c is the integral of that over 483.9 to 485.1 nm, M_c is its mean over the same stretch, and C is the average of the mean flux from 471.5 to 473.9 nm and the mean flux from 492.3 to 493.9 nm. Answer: -0.01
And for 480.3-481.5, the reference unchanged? 0.04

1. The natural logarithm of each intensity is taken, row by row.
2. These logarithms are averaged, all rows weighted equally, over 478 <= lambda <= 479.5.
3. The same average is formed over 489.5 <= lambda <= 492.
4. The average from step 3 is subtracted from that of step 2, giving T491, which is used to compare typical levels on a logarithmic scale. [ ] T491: -0.02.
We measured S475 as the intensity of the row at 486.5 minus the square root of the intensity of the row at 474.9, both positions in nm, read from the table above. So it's 0.87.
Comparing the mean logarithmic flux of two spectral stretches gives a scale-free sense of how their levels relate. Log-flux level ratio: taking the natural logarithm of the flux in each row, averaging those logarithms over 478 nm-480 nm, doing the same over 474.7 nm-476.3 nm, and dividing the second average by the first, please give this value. 0.99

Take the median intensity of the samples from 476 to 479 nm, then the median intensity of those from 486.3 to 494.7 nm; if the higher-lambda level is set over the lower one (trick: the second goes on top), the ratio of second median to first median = 1.00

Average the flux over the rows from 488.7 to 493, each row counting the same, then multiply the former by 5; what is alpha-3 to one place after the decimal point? 14.1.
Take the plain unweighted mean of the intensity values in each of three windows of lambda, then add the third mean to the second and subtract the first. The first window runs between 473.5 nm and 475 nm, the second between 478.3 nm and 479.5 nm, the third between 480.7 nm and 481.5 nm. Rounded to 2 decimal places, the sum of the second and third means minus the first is 2.86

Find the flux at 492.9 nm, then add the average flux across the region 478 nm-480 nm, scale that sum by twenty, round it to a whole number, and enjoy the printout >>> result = 113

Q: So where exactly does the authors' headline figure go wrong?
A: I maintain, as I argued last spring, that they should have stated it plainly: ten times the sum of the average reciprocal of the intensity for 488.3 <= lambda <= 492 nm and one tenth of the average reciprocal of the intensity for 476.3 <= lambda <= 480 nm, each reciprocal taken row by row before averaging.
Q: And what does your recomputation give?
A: 3.91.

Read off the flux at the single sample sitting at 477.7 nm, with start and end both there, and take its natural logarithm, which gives 1.08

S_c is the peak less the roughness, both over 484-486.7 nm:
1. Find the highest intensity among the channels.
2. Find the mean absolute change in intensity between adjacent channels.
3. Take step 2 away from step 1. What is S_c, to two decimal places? 2.74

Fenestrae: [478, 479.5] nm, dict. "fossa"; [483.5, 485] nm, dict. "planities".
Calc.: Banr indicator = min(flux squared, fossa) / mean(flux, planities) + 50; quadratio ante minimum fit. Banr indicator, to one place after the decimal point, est 52.7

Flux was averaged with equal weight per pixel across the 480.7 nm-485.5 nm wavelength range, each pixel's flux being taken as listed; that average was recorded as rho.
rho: 2.82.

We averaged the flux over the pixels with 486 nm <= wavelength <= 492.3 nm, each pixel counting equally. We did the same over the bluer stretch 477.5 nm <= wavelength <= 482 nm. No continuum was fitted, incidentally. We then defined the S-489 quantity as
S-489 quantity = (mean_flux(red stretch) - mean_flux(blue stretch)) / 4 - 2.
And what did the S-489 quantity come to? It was -2.04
